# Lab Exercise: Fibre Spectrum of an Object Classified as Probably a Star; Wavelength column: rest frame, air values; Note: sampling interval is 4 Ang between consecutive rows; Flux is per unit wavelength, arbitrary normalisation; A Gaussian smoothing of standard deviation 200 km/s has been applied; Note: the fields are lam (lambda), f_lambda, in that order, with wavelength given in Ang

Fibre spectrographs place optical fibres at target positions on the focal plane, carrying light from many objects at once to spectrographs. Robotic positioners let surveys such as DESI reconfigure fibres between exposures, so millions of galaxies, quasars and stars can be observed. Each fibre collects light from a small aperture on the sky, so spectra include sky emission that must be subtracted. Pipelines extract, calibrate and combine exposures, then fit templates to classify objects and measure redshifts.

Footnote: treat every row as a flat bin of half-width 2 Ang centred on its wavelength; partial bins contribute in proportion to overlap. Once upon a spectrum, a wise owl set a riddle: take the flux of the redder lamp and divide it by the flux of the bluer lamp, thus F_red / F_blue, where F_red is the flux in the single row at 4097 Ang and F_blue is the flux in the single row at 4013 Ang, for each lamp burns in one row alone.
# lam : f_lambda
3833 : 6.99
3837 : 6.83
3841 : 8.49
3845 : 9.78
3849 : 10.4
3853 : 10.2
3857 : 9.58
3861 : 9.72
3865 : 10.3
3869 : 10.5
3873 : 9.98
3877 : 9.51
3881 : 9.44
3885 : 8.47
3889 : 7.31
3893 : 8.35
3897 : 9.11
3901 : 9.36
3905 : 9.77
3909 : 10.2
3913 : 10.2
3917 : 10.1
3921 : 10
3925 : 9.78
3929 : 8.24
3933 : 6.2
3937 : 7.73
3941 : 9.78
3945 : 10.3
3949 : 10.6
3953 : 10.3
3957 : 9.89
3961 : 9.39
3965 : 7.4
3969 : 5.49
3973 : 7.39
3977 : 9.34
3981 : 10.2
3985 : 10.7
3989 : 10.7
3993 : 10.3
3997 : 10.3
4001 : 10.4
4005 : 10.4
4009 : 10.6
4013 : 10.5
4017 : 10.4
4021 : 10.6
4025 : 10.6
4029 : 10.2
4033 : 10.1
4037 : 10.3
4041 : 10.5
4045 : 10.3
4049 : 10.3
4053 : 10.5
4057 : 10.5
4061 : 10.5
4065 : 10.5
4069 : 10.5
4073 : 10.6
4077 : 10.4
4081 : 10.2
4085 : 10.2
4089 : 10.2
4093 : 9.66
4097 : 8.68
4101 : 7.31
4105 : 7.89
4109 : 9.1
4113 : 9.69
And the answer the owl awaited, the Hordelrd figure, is 0.827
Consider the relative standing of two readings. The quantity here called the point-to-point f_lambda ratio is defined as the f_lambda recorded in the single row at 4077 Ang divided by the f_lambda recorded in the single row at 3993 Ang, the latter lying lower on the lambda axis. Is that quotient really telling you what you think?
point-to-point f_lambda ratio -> 1.01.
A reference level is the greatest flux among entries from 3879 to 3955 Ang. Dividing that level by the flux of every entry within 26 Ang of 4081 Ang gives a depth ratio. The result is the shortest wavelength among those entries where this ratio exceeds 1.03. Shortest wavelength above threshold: 4081 Ang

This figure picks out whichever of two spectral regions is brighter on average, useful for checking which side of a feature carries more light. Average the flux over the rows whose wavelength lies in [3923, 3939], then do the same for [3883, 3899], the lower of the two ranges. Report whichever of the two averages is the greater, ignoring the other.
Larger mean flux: 8.3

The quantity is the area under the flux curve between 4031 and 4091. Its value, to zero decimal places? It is 622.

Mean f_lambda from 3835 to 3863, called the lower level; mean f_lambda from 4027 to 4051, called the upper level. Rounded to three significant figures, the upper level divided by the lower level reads 1.11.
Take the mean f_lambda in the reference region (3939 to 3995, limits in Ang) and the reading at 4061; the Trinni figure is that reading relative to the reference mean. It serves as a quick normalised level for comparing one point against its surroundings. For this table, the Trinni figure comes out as 1.12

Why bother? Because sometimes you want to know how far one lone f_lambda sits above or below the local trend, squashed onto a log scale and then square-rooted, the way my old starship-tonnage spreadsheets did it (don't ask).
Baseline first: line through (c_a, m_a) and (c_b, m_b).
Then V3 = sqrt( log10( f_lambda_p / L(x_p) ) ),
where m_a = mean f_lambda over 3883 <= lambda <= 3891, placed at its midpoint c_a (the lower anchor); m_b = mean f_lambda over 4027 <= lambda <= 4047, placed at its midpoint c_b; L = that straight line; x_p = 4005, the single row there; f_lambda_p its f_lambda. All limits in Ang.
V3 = 0.16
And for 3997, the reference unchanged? 0.17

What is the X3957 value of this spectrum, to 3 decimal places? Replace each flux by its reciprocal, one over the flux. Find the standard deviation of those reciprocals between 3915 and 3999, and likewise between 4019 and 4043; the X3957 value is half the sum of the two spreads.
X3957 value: 0.013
